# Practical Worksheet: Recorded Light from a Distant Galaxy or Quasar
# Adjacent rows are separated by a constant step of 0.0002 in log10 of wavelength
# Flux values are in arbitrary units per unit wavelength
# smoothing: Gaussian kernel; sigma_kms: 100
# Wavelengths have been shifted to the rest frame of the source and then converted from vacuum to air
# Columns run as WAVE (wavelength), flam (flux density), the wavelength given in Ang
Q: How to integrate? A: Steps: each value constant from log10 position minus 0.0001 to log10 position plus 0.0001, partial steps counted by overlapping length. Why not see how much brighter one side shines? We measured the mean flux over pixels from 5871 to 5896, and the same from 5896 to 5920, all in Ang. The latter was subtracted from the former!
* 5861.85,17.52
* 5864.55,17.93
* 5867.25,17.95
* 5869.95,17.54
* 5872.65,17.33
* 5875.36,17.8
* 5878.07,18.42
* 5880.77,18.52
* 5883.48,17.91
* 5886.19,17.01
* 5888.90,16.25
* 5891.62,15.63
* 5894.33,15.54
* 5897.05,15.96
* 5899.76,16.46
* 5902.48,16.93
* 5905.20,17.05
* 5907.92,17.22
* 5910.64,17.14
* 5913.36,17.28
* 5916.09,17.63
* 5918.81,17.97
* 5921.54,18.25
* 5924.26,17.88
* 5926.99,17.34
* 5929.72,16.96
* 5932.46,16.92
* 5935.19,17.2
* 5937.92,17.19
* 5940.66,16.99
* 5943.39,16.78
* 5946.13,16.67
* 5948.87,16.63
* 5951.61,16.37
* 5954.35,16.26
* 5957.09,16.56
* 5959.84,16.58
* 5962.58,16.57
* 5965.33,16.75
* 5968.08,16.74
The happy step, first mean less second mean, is 0.1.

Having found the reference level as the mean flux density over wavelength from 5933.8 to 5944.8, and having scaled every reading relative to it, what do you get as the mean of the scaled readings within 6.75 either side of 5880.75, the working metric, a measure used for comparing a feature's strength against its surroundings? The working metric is 1.05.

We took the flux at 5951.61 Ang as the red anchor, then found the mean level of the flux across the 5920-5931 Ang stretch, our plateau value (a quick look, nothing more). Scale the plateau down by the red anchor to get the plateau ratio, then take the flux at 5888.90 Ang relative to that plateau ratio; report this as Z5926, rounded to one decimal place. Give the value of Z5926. 15.1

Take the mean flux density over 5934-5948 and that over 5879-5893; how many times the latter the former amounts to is 0.99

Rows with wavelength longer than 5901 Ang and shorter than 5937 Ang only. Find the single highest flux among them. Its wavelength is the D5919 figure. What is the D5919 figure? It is 5921.54 Ang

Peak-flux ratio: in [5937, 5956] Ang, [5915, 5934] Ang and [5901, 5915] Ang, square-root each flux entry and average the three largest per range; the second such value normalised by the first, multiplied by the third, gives 4.27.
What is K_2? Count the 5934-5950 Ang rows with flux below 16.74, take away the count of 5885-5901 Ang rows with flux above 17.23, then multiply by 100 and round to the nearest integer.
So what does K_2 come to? 200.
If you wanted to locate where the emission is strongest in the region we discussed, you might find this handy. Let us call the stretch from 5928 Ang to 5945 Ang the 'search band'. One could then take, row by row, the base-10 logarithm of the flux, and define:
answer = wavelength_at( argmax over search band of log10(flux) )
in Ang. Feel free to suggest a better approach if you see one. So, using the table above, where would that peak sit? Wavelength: 5935.19 Ang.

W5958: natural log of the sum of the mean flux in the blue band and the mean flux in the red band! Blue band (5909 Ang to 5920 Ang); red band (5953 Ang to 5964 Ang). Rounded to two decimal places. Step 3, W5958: 3.53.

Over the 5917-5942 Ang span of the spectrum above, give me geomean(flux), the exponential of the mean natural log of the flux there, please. 17.4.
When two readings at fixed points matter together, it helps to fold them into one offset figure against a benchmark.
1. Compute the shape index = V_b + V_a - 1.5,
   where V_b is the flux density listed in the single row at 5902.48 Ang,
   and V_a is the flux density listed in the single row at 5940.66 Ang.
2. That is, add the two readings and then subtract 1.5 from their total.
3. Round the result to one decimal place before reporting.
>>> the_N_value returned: 32.4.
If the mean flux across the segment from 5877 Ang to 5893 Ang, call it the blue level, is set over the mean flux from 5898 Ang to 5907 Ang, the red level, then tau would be 1.03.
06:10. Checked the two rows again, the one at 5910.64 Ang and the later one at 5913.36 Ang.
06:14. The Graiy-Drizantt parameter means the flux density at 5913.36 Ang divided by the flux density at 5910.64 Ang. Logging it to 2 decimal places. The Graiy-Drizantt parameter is 1.01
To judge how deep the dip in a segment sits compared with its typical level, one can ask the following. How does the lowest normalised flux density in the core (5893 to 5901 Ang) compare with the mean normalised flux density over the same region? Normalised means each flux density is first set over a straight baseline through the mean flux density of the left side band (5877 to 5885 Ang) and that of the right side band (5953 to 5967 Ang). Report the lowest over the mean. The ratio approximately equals 0.969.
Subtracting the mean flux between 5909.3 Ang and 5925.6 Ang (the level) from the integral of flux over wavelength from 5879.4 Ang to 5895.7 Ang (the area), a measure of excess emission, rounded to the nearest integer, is 256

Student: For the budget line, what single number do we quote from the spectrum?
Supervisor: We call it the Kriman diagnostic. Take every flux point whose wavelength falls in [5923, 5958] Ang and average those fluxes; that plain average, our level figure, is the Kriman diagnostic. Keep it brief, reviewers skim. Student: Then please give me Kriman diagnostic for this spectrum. 16.9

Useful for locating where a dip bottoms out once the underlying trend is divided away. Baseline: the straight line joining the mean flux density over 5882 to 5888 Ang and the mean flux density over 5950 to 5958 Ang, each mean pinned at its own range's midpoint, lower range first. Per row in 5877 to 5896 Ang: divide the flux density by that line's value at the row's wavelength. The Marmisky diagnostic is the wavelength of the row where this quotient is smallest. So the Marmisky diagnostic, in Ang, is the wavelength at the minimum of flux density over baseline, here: 5894.33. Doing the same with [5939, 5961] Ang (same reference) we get 5954.35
